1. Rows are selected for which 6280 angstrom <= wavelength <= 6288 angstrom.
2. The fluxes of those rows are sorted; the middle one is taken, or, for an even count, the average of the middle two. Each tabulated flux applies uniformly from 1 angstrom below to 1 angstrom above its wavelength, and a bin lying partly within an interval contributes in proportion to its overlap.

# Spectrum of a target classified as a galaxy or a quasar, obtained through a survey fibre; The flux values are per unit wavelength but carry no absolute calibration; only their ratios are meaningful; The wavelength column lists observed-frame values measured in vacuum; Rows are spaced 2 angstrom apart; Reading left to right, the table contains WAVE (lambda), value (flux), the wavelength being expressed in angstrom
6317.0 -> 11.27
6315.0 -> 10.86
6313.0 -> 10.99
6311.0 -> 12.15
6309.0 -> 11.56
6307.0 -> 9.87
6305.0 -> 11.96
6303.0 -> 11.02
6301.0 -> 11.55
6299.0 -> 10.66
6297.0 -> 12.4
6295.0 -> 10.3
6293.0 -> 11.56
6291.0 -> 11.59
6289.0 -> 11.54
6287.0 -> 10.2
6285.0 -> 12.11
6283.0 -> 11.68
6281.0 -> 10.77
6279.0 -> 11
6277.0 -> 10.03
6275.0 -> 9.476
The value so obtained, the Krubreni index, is 11.2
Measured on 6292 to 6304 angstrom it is 11.3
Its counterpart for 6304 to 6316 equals 11.3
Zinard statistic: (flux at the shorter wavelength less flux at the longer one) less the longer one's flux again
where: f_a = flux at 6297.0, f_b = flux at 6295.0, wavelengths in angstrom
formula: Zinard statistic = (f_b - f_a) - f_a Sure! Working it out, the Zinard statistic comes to -14.5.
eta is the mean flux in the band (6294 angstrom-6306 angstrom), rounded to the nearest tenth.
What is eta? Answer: 11.3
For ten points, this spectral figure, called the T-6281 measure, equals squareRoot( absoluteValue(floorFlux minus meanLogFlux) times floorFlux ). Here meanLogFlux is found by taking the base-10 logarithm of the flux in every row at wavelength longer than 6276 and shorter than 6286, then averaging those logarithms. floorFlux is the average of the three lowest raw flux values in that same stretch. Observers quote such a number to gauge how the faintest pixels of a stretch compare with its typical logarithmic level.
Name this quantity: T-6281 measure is 10.1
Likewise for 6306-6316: 10.0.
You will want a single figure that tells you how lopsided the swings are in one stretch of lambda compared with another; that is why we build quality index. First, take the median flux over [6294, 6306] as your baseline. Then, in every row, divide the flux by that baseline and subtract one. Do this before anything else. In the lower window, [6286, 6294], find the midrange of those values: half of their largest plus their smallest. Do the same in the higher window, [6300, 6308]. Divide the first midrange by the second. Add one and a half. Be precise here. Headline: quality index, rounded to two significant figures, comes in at 2.6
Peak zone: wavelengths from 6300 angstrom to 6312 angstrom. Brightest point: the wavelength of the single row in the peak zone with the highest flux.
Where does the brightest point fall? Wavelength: 6311.0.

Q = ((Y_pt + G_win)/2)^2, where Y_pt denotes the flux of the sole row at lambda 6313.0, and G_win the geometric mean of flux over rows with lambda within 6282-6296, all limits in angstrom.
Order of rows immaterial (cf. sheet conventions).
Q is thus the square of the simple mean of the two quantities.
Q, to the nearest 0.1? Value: 123.8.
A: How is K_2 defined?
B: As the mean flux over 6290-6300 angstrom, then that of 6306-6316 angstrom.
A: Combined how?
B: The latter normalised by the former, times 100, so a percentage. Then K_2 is 98.1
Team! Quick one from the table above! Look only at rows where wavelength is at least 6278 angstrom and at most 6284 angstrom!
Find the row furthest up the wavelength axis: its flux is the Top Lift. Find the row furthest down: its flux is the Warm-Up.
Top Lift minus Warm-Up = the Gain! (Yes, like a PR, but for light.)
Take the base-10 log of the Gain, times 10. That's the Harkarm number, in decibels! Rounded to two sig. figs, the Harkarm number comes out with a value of -1.7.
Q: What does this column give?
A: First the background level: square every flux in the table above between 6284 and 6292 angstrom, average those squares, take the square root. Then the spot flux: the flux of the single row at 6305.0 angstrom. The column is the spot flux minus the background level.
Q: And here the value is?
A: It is 0.58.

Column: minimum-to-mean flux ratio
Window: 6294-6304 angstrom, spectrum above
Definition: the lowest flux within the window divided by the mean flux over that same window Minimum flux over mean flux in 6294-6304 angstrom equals 0.921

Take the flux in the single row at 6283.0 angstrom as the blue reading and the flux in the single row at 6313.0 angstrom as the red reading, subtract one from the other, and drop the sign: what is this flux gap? 0.7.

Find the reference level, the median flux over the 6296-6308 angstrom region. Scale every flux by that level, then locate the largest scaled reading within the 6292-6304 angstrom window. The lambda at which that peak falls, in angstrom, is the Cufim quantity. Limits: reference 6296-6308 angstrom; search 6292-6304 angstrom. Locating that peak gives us 6297.0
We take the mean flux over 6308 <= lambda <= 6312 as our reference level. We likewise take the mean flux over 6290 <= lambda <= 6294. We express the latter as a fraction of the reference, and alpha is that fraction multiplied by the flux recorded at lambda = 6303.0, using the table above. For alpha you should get 10.8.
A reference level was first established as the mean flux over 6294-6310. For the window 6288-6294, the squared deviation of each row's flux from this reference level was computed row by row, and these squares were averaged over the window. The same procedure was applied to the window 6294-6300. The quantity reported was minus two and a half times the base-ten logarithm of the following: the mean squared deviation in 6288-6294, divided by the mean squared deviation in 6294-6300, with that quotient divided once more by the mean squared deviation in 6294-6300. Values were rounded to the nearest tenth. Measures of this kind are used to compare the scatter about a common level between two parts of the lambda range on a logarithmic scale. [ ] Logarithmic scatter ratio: 1.6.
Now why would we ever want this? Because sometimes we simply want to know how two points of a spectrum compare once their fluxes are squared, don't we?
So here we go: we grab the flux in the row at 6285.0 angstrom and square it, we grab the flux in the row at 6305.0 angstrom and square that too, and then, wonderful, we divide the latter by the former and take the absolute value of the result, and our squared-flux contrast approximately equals 0.98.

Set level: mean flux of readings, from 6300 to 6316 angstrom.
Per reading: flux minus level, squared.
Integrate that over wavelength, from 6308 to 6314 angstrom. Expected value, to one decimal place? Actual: 2.0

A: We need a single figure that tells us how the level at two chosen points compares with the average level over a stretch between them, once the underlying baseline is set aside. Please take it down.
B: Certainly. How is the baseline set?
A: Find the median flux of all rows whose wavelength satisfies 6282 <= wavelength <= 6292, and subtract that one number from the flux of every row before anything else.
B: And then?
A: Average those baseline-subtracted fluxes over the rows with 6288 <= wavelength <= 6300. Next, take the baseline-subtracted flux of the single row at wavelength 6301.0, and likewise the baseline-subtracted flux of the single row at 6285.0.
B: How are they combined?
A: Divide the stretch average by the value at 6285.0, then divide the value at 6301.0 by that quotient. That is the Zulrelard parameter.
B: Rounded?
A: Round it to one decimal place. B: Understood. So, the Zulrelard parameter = 0.1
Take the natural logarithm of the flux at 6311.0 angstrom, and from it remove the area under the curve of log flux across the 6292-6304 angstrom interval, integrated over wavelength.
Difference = -26.5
